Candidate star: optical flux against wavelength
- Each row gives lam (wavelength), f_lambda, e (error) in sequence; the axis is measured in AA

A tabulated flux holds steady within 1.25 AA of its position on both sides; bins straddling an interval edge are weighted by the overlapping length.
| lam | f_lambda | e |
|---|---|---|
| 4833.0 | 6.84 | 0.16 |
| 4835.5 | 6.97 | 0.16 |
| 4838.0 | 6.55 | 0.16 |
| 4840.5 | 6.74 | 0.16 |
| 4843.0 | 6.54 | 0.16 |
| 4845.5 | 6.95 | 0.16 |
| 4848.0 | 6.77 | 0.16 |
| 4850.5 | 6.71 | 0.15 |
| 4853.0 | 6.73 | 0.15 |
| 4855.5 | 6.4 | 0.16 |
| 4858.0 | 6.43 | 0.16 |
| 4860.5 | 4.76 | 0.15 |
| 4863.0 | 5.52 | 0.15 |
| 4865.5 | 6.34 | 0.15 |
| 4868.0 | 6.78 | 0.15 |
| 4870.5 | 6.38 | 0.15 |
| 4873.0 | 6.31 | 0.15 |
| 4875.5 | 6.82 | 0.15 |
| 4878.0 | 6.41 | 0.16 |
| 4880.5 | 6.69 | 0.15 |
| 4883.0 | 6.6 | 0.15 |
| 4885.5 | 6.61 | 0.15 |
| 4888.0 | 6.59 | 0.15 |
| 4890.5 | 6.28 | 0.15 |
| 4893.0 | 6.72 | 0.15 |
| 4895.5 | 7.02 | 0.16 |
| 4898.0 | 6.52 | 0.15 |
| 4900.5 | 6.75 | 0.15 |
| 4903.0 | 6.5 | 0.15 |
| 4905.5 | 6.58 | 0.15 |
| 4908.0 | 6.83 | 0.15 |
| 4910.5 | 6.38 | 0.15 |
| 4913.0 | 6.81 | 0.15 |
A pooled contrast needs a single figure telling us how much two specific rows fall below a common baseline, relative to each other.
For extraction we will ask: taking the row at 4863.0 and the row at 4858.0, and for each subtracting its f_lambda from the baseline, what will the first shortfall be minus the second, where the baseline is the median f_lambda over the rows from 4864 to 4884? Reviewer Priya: 0.9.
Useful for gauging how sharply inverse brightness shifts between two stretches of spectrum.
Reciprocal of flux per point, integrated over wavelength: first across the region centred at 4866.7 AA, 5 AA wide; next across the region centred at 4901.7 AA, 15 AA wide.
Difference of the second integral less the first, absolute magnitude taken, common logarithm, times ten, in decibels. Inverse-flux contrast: 1.7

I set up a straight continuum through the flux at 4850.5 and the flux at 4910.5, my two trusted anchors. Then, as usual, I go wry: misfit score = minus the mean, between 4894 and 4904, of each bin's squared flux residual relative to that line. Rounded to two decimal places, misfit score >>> -0.11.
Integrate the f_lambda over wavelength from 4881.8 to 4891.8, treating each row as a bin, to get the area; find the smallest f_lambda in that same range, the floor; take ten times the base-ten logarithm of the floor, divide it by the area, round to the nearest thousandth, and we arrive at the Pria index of 0.122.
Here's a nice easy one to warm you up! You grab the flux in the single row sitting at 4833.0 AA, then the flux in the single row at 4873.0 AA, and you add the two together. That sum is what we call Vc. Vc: 13.15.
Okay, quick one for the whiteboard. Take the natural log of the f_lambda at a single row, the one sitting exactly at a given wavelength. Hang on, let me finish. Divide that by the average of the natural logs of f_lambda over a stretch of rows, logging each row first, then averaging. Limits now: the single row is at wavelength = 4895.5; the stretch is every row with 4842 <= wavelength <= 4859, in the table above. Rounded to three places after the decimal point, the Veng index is 1.029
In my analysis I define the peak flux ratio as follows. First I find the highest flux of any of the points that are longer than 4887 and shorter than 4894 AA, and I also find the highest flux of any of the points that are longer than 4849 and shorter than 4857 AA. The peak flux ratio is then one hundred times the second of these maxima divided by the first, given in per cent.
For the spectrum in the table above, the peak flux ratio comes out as 100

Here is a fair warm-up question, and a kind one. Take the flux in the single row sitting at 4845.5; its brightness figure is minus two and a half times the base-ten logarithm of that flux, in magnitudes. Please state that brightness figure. -2.105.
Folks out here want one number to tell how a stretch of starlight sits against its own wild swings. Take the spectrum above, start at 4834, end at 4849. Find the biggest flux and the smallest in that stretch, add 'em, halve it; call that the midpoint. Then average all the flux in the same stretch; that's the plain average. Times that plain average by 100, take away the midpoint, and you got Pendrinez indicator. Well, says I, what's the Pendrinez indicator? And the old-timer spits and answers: 669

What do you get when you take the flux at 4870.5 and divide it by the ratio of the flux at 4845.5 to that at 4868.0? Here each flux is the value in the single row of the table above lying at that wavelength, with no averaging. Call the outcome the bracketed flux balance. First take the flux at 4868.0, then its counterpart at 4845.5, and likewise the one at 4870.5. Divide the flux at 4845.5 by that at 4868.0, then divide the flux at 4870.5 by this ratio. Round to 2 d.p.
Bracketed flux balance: 6.22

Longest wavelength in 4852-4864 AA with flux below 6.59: 4863.0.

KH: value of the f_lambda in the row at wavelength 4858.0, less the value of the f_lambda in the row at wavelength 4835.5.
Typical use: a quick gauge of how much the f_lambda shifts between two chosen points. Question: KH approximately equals -0.5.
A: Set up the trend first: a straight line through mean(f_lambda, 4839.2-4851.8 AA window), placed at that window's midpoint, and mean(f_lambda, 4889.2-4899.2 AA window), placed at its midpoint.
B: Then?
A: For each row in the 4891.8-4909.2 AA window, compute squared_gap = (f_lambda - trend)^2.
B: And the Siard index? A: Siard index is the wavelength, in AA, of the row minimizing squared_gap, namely 4905.5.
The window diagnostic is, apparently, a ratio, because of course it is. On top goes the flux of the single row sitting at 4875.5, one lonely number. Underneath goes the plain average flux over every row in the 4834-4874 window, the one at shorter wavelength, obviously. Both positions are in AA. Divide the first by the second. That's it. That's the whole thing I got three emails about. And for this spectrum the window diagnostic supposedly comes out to 1.06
